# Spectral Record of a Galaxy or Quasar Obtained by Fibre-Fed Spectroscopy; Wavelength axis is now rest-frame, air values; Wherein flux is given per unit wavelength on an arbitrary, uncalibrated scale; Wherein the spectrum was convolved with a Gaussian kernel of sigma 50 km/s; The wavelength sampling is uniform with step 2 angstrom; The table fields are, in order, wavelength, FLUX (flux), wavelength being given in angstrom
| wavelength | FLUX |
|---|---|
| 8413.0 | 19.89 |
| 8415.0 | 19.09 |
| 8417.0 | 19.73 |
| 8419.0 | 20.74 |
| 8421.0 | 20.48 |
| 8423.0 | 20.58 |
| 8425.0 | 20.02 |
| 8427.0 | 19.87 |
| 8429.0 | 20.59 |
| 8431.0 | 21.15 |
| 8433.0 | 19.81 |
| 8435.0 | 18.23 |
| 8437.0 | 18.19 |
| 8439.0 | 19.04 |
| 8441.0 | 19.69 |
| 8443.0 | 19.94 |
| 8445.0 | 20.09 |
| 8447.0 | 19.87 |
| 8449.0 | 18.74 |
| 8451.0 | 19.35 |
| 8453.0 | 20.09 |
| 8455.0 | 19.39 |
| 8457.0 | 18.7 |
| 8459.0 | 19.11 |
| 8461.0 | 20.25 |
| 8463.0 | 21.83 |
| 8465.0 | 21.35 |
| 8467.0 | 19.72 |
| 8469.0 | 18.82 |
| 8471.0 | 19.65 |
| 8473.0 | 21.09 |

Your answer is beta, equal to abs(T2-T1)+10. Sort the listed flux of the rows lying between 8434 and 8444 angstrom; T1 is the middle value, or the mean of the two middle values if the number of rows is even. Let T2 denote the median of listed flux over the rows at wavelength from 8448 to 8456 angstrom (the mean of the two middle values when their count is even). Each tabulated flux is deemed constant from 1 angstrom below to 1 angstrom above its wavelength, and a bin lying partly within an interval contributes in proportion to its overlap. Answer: 10.3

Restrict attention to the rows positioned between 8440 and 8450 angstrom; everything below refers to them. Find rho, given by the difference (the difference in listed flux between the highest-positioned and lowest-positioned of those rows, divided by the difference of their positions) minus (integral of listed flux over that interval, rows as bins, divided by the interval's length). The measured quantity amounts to -19.78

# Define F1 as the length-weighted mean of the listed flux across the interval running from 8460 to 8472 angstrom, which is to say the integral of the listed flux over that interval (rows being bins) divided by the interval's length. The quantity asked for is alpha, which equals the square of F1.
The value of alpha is 411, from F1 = 20.3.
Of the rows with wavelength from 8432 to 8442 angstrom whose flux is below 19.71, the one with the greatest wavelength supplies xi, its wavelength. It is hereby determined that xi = 8441.0 angstrom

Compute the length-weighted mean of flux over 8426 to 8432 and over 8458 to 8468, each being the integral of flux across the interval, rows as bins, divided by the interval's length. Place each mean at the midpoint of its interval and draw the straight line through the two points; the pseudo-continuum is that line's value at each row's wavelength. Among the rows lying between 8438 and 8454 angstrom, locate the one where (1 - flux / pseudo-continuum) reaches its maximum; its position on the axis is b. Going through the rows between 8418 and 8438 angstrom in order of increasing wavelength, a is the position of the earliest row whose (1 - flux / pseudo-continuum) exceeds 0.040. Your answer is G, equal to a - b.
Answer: -14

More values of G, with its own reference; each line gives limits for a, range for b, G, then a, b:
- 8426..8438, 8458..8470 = -34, 8435.0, 8469.0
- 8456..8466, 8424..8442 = 20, 8457.0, 8437.0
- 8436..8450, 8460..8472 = -32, 8437.0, 8469.0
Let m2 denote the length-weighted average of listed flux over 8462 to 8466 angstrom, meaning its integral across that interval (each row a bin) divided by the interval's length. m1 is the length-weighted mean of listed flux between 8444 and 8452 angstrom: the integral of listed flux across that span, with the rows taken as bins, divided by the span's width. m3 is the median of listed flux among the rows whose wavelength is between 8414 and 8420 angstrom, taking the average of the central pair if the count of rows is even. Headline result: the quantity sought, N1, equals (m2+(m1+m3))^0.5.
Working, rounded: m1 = 19.5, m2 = 21.6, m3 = 19.7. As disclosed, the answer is 7.80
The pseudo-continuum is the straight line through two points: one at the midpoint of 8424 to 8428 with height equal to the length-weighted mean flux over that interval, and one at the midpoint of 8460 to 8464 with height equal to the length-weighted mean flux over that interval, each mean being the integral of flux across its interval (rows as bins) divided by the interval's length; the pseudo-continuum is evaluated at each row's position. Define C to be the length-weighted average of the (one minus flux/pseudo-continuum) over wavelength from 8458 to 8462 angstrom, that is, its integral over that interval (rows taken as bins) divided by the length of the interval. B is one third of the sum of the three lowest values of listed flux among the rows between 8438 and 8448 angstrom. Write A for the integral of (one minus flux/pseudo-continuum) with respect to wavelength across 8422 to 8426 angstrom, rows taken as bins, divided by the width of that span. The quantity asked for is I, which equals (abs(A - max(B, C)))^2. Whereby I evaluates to 382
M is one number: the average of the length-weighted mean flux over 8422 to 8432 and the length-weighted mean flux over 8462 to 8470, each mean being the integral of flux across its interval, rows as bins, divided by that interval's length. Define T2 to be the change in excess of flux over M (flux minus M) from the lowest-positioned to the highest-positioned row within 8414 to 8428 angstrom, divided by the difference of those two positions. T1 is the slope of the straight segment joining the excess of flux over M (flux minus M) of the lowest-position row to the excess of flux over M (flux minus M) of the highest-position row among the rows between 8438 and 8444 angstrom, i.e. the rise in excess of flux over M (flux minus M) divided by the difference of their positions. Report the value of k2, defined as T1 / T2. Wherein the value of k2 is 3.5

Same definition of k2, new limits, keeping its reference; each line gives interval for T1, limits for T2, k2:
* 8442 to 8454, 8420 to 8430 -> 1.1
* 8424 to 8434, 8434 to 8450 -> -0.7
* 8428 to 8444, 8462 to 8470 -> 0.1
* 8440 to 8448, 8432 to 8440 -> -0.2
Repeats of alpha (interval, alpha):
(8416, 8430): 412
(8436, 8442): 360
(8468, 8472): 370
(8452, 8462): 381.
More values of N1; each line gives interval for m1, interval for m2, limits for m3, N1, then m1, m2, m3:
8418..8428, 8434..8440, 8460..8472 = 7.67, 20.3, 18.5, 20.0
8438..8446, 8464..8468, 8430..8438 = 7.70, 19.7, 20.5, 19.0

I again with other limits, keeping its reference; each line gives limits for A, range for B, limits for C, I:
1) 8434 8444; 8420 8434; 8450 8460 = 393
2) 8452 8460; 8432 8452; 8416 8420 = 335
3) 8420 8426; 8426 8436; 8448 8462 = 374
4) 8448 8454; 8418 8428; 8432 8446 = 402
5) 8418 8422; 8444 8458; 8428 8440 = 360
